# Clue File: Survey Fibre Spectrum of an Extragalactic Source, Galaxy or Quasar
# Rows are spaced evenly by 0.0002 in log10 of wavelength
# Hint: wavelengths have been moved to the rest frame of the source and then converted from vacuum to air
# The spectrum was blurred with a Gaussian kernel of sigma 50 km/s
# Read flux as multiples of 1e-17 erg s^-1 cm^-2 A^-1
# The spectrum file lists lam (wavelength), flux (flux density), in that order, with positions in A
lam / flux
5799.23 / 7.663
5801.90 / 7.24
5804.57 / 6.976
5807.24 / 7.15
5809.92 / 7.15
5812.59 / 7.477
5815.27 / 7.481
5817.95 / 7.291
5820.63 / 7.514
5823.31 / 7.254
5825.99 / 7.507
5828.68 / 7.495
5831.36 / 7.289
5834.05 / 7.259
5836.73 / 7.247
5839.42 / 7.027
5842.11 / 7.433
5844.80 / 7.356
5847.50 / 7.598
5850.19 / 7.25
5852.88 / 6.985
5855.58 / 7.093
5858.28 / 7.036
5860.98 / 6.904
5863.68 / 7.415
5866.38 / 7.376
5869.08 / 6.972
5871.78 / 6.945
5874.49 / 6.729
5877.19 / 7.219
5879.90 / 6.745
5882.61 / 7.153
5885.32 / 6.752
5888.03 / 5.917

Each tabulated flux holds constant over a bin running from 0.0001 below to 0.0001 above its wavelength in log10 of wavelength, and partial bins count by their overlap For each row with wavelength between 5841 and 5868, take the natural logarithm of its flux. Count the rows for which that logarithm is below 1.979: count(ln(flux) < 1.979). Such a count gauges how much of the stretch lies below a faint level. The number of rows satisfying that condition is 4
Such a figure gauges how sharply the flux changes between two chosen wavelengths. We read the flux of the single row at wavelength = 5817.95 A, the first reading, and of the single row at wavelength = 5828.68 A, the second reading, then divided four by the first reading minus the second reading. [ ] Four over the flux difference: -20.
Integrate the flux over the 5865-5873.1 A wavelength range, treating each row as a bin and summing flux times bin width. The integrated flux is 58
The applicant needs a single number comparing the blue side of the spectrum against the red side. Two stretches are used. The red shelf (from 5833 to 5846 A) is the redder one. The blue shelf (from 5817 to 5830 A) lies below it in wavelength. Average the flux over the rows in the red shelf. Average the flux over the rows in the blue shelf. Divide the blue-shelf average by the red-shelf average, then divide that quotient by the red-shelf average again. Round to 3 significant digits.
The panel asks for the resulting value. 0.140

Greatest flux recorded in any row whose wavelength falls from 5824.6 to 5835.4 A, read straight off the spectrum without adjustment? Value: 7.507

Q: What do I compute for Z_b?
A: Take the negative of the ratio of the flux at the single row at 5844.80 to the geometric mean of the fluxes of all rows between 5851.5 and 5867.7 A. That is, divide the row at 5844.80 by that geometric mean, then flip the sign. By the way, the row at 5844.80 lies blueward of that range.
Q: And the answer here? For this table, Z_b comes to -1.03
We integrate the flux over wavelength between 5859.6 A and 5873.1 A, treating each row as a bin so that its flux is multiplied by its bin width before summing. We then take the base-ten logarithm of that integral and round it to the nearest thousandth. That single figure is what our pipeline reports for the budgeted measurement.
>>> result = 1.983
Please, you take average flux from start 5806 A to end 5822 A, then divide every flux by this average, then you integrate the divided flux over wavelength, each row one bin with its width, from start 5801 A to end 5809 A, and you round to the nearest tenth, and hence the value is 7.8 A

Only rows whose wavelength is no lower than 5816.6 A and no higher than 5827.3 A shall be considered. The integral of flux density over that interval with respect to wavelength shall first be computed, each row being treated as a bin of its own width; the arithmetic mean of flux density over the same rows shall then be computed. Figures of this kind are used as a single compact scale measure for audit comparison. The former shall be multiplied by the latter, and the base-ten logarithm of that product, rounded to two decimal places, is 2.77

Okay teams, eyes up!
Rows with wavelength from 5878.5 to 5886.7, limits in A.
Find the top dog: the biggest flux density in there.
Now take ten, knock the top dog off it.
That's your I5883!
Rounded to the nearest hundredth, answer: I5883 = 2.85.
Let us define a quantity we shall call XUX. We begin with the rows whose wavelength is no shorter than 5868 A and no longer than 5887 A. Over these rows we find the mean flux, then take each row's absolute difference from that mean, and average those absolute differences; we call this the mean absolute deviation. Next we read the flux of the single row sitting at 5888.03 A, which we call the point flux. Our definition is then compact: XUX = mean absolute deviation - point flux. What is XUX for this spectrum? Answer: -5.76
